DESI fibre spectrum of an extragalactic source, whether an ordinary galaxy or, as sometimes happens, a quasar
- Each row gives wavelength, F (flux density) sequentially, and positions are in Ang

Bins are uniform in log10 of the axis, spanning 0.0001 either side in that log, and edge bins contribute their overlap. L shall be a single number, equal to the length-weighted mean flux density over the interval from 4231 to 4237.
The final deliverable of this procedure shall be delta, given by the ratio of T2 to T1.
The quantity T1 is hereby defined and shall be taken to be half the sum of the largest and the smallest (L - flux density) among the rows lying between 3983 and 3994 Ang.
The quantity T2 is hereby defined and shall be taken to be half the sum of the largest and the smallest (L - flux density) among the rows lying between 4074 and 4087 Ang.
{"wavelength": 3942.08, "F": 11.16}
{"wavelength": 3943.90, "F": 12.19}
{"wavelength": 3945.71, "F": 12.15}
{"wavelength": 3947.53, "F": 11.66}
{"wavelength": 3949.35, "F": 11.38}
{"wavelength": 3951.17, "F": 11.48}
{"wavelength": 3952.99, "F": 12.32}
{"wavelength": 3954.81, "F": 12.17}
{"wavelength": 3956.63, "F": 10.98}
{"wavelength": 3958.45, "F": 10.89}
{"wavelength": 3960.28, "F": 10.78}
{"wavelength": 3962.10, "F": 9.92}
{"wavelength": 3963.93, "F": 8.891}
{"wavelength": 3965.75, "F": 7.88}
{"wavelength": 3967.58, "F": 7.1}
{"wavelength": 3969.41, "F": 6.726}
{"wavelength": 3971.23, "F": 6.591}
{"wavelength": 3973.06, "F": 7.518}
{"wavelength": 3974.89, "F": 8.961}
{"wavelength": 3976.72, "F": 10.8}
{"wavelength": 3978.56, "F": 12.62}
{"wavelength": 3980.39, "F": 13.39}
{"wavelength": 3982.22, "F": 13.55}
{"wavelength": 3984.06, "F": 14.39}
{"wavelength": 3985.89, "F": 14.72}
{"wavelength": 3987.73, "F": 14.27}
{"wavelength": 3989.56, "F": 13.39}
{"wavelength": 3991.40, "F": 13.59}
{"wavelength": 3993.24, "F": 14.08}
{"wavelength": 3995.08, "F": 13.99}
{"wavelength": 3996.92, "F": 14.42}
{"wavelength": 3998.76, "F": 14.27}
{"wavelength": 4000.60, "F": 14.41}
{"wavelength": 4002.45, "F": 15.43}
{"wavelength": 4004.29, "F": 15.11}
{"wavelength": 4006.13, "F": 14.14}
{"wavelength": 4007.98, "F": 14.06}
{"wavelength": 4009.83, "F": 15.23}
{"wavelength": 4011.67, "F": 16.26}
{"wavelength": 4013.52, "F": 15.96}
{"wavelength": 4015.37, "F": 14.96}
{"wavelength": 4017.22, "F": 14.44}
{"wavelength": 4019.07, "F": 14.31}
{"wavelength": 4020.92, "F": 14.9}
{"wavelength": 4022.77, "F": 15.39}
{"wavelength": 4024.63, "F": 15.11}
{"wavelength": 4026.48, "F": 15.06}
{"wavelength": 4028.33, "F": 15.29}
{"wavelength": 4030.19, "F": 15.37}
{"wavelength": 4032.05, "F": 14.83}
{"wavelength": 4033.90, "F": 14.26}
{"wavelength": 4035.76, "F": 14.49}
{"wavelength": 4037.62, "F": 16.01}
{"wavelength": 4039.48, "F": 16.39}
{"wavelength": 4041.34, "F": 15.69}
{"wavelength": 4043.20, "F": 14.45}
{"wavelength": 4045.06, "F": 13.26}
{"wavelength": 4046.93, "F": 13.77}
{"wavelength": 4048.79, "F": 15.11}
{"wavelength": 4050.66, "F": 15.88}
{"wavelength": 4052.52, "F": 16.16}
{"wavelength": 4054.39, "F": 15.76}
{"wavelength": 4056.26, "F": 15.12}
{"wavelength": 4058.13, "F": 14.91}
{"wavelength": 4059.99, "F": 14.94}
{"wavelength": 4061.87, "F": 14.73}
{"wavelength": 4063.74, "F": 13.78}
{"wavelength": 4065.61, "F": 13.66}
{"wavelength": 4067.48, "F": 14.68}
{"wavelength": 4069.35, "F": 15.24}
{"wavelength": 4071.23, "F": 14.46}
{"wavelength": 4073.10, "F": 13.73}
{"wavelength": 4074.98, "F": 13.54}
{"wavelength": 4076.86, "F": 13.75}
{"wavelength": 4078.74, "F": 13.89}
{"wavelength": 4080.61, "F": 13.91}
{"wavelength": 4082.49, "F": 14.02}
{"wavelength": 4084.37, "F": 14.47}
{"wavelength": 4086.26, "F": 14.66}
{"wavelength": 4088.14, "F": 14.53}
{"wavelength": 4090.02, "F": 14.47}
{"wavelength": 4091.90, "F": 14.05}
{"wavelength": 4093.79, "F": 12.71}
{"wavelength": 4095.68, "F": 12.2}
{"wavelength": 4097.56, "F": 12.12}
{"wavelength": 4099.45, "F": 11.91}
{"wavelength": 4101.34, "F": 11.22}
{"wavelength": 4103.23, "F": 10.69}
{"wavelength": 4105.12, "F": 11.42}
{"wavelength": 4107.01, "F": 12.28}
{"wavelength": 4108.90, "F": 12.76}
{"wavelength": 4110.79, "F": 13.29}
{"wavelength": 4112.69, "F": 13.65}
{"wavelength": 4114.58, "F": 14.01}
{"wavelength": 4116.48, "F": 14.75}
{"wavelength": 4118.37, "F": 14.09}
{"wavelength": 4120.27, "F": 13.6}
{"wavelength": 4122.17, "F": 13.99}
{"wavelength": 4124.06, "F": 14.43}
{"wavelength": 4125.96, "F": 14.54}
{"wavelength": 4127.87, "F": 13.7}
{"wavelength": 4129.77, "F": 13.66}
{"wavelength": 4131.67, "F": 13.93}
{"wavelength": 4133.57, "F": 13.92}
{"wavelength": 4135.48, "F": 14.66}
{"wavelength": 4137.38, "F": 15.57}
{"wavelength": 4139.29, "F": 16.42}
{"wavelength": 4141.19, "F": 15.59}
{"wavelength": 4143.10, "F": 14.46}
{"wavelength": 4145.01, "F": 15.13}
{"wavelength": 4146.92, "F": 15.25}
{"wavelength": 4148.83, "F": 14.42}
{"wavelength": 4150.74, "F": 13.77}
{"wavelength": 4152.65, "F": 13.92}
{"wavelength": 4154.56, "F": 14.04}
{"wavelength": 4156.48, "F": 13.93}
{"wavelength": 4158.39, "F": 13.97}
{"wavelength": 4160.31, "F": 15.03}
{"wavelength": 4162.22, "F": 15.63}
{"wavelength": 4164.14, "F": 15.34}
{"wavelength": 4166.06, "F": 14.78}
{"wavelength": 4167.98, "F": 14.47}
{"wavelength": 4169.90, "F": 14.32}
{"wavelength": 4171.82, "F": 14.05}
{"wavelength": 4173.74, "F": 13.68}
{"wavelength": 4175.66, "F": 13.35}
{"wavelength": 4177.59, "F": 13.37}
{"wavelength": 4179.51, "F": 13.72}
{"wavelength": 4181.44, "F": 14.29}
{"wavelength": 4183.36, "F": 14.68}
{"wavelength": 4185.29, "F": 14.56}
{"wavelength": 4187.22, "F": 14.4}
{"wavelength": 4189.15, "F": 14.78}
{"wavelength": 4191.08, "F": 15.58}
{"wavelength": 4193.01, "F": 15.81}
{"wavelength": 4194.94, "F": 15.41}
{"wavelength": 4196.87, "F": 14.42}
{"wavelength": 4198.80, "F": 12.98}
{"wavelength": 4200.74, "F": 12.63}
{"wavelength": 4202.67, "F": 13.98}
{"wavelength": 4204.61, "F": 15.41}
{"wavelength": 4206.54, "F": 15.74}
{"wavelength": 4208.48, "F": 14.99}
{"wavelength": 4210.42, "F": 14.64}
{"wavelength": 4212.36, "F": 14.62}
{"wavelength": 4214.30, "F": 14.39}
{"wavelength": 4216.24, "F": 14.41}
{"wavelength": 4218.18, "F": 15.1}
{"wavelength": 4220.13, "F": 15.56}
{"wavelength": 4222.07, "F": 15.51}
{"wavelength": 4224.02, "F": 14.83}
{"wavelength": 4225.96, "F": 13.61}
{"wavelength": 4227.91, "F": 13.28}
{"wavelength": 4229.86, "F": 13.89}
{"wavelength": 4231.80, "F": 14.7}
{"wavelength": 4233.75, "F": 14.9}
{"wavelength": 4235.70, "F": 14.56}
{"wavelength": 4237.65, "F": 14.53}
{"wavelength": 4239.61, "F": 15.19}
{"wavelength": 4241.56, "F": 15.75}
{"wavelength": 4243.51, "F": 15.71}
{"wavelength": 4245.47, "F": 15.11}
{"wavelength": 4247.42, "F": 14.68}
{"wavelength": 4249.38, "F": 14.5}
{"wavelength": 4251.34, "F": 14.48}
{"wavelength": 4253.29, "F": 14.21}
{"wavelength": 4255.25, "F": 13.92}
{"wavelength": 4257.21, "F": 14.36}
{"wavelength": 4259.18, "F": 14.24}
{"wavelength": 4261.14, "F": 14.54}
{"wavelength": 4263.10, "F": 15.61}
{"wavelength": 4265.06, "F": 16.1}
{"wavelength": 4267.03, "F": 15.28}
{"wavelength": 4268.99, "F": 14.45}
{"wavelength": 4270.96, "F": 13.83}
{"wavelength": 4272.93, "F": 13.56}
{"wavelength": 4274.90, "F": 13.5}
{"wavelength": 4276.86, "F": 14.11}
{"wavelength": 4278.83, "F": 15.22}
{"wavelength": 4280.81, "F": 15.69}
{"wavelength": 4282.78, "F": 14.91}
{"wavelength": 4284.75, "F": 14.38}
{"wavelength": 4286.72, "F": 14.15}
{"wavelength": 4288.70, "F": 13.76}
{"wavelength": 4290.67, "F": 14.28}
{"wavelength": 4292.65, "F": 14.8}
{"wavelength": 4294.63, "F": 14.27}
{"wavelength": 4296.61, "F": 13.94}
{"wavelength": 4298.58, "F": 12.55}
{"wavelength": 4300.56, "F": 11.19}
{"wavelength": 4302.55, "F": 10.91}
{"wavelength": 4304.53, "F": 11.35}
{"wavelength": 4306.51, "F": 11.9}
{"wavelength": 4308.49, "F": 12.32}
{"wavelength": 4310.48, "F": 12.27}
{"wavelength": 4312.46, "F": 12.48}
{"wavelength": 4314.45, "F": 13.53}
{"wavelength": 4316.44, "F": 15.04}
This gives 0.9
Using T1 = 0.7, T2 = 0.6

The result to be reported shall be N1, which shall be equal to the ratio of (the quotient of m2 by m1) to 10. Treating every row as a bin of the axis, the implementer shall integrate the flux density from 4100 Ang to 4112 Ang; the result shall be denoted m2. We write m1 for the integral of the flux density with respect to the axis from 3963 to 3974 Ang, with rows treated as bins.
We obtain 0.175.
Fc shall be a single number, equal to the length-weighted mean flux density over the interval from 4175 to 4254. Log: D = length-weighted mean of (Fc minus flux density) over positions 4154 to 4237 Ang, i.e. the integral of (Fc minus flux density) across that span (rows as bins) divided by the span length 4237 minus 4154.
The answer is 0.1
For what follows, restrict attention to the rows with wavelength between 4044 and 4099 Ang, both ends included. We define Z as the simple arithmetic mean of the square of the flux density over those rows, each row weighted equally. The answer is 204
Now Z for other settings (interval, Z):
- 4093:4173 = 195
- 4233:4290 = 215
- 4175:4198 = 212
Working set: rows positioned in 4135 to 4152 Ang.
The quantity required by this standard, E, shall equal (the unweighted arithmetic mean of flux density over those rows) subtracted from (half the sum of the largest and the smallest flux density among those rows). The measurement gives 0.1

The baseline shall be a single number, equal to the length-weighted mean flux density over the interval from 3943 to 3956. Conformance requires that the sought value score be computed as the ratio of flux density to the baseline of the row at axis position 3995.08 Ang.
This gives 1.18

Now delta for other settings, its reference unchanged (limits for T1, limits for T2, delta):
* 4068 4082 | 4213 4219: -0.1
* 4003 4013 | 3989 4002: -1.8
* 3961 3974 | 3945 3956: 0.4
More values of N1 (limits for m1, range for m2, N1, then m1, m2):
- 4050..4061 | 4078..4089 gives 0.092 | 170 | 157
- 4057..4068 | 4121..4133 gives 0.106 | 159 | 168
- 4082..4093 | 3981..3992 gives 0.097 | 158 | 154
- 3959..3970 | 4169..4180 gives 0.159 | 95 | 151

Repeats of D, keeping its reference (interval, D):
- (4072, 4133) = 1.2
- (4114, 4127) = 0.4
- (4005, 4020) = -0.3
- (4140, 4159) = 0.1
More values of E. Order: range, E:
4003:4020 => 0.2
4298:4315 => 0.2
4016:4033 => -0.1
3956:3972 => -0.1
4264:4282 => 0.2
